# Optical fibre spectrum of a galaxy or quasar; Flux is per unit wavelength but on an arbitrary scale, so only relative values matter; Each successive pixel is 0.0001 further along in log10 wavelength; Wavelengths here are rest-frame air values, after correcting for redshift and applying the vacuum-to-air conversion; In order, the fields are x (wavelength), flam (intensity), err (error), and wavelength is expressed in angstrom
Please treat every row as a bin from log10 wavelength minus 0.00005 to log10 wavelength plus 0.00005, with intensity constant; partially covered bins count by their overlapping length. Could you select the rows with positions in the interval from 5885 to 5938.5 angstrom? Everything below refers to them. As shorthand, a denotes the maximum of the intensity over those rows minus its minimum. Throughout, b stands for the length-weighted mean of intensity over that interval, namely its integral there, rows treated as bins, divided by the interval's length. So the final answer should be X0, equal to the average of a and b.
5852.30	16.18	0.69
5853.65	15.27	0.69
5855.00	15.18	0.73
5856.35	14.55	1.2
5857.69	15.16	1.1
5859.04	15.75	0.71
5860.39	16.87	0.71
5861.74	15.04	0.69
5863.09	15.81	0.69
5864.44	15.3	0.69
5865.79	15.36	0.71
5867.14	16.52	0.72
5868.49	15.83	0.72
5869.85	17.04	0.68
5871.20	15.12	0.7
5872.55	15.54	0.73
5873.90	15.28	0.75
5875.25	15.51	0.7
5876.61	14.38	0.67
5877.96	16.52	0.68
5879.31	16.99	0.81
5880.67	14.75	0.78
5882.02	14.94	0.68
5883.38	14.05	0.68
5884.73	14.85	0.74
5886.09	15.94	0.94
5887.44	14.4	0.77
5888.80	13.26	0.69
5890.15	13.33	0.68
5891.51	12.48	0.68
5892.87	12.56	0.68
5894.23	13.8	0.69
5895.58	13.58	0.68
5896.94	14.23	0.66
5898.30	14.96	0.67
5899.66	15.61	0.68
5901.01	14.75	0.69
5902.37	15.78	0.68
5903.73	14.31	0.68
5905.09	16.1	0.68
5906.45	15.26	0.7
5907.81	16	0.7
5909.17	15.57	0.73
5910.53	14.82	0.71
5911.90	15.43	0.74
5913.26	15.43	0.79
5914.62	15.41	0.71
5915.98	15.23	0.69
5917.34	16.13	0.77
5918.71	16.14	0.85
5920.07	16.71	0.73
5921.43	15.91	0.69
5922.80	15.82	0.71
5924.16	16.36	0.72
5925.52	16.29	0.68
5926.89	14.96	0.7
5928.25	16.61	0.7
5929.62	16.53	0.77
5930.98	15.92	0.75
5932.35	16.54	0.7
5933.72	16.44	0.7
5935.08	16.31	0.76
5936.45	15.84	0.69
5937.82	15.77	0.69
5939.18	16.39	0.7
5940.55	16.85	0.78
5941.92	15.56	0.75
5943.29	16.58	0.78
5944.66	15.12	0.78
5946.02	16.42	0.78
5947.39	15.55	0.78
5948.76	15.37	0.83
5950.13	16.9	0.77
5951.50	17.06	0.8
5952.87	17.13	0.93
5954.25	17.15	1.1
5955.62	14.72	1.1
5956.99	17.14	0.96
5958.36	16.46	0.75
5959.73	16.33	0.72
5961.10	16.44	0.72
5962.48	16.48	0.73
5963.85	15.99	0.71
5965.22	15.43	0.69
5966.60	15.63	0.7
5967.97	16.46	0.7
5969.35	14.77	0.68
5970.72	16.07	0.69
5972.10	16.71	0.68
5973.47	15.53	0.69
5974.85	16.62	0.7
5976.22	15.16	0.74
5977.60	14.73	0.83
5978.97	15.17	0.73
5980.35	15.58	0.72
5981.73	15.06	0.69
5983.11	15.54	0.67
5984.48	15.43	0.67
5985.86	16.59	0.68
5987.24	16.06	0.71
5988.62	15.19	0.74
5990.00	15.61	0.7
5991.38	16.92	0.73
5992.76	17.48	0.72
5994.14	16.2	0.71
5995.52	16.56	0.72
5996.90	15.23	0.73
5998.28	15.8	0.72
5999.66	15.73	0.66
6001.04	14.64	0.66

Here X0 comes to 9.76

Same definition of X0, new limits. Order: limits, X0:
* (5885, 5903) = 8.84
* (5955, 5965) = 9.31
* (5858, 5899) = 9.78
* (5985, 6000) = 9.21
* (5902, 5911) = 8.60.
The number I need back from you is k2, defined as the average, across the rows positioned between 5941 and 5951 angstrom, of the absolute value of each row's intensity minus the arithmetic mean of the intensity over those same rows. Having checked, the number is 0.60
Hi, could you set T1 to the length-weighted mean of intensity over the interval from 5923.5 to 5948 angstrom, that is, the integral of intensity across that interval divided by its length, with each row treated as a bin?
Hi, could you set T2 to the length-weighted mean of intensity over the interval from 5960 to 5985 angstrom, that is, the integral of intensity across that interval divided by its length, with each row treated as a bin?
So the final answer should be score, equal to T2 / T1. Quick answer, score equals 0.98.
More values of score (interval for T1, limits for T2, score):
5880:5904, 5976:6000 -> 1.10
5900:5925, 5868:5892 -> 0.96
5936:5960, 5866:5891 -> 0.94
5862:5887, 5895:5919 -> 0.98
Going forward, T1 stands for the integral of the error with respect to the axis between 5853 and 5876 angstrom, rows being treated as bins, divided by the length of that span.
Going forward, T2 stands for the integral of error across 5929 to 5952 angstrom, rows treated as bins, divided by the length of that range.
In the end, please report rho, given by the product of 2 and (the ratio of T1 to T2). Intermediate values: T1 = 0.76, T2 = 0.753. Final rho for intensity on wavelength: 2.017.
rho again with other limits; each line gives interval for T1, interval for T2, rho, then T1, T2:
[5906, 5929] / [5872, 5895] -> 1.996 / 0.72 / 0.726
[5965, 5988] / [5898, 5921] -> 1.961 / 0.70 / 0.718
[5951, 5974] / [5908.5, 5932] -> 2.149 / 0.79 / 0.731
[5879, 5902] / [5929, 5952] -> 1.900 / 0.72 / 0.753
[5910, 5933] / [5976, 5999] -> 2.034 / 0.73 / 0.718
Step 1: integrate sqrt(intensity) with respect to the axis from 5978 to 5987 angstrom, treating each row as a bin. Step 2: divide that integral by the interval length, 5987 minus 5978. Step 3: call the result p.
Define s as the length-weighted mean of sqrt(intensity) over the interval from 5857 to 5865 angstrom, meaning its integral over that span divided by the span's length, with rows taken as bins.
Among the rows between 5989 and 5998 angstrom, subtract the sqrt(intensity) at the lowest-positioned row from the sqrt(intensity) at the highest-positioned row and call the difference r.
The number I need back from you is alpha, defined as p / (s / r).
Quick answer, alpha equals -0.05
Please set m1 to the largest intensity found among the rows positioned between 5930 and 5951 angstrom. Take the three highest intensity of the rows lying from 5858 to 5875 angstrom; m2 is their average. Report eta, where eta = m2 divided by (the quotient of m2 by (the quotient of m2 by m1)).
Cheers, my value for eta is 0.99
